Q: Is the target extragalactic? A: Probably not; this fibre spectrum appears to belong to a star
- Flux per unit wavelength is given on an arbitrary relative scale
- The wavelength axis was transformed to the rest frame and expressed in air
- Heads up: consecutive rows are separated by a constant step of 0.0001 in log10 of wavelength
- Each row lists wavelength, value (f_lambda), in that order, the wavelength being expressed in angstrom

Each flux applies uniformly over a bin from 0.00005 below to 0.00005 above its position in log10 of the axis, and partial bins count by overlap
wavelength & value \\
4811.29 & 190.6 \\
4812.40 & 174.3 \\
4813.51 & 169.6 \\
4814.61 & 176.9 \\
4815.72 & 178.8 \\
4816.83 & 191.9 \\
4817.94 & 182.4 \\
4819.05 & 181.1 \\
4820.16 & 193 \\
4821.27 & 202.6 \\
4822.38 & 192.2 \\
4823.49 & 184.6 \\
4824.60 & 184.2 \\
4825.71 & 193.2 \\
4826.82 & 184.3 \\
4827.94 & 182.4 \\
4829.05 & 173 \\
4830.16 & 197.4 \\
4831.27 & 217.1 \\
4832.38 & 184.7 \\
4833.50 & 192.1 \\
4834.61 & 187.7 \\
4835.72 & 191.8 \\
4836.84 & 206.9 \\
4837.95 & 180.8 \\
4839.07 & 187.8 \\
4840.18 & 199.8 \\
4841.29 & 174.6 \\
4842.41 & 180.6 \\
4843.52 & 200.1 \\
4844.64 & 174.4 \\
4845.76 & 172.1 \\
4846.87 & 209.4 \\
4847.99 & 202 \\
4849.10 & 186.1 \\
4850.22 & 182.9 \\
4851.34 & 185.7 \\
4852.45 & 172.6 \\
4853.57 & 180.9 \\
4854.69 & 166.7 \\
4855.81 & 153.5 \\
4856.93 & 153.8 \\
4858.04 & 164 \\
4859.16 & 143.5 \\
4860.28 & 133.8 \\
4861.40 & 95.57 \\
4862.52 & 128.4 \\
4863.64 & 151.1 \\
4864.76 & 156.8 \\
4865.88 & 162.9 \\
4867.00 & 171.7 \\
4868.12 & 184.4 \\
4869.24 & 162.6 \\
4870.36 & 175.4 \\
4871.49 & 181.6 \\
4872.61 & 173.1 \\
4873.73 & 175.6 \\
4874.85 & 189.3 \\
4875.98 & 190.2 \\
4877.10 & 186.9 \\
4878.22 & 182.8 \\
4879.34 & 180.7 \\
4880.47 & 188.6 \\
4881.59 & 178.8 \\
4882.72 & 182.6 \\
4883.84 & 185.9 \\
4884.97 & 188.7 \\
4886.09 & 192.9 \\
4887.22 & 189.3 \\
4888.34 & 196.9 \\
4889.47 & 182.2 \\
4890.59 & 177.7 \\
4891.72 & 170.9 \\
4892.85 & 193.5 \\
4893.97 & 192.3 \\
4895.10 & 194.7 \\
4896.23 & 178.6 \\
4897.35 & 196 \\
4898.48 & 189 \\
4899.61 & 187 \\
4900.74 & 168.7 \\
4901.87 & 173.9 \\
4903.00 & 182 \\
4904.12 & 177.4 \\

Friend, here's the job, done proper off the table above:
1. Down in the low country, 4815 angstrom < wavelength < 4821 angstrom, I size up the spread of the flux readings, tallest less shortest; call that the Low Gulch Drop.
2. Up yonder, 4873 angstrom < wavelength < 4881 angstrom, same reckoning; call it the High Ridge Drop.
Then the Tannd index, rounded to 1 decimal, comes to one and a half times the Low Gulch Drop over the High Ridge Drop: 1.5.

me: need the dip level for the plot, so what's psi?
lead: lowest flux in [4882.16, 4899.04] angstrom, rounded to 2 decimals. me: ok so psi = 170.90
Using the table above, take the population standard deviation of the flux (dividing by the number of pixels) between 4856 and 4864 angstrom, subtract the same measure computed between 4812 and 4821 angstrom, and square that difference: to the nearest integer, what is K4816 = 175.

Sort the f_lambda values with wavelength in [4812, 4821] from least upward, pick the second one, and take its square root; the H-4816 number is 13.2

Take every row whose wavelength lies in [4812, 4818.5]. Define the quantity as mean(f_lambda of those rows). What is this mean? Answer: 179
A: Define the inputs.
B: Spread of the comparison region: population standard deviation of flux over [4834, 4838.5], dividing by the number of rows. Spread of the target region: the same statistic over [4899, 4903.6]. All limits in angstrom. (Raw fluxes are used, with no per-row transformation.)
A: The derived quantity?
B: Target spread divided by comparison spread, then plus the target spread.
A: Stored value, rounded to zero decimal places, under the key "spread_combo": 8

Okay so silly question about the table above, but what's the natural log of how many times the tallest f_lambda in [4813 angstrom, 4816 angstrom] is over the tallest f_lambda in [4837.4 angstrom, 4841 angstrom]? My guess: -0.11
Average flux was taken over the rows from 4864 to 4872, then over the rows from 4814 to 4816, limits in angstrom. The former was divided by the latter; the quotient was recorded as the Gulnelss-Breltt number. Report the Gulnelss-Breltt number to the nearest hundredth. 0.96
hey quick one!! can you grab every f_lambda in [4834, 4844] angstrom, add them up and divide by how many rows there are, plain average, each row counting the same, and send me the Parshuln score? 190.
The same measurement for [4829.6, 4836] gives 195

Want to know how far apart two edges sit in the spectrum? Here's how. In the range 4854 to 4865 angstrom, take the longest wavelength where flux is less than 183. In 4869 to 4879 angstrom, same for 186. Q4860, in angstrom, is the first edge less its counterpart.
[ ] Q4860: -13.5 angstrom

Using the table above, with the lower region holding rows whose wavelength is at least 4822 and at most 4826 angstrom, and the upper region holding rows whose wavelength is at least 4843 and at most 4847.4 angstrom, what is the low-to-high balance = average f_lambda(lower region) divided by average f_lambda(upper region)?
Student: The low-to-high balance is 1.00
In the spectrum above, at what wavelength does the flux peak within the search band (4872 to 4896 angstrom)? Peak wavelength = 4888.34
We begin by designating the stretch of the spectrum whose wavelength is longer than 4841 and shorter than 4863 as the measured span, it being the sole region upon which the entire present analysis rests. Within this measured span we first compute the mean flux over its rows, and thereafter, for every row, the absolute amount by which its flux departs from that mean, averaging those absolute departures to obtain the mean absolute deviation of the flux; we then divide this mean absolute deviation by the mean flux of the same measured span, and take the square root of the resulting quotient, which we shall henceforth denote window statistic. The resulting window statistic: 0.35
